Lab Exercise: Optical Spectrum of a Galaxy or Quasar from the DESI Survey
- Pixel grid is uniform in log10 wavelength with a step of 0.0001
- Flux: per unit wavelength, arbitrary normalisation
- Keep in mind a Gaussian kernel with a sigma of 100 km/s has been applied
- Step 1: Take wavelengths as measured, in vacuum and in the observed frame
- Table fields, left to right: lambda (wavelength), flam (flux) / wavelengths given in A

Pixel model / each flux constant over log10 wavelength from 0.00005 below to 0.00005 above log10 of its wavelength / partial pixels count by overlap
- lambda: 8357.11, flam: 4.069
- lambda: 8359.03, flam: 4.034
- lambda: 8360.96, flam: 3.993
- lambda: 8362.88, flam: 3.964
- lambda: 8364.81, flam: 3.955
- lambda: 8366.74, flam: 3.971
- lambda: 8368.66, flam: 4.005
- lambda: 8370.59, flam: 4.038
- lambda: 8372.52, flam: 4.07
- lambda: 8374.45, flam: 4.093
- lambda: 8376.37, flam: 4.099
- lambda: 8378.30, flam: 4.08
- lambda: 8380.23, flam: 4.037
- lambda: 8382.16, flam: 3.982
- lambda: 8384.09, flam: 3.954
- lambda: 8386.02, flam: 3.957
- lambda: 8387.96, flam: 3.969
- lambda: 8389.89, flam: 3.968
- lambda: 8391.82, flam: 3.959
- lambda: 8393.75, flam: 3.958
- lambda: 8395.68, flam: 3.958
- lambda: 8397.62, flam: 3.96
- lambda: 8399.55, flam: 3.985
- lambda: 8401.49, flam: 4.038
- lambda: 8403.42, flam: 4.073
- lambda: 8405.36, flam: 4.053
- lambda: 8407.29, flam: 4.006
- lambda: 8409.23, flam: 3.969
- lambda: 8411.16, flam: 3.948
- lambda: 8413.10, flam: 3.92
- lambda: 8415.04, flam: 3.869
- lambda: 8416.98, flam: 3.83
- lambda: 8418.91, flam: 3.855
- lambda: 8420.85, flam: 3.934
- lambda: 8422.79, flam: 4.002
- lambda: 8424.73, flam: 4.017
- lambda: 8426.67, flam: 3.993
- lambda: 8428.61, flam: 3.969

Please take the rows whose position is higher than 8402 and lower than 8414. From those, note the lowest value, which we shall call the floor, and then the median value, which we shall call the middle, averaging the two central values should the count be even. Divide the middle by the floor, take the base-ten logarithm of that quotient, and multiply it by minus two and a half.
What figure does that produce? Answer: -0.019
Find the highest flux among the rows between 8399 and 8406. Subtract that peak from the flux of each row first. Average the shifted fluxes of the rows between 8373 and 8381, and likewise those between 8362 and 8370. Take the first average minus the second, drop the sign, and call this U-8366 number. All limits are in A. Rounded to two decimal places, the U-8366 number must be 0.10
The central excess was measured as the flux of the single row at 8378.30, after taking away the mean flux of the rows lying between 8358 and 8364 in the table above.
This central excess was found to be 0.083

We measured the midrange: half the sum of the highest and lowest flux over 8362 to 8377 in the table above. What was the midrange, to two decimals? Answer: 4.03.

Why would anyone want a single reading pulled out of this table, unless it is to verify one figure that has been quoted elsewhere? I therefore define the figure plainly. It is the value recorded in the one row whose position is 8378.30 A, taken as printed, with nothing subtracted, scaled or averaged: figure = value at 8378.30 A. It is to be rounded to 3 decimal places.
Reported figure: 4.080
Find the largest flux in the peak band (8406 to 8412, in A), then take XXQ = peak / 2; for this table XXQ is 2.00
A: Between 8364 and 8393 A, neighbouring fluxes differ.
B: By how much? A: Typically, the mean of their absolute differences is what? 0.022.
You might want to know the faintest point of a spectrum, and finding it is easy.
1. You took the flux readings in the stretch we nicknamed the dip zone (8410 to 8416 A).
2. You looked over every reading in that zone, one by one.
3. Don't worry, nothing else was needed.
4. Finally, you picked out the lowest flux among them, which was 3.869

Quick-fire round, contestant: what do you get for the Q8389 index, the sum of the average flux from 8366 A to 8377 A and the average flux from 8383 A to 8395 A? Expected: 8.01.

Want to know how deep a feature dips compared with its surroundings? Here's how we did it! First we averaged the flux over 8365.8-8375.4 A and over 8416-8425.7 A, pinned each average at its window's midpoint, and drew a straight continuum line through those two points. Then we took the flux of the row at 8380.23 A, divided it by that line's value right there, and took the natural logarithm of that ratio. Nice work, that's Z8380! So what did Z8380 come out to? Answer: 0.0055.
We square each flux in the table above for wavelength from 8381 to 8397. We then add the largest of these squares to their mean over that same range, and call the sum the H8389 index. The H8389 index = 31.6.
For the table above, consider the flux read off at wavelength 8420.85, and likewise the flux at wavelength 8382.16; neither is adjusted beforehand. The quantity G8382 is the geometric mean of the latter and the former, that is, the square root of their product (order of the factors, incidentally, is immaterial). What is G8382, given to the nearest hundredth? 3.96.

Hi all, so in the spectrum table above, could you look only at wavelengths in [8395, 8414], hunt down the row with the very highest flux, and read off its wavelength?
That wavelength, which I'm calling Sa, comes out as 8403.42 A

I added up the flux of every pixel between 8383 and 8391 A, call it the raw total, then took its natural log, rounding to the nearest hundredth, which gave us 2.76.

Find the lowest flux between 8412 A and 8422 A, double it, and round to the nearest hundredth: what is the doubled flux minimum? 7.66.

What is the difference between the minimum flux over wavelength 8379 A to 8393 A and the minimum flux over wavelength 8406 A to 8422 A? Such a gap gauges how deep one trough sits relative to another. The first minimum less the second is 0.12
